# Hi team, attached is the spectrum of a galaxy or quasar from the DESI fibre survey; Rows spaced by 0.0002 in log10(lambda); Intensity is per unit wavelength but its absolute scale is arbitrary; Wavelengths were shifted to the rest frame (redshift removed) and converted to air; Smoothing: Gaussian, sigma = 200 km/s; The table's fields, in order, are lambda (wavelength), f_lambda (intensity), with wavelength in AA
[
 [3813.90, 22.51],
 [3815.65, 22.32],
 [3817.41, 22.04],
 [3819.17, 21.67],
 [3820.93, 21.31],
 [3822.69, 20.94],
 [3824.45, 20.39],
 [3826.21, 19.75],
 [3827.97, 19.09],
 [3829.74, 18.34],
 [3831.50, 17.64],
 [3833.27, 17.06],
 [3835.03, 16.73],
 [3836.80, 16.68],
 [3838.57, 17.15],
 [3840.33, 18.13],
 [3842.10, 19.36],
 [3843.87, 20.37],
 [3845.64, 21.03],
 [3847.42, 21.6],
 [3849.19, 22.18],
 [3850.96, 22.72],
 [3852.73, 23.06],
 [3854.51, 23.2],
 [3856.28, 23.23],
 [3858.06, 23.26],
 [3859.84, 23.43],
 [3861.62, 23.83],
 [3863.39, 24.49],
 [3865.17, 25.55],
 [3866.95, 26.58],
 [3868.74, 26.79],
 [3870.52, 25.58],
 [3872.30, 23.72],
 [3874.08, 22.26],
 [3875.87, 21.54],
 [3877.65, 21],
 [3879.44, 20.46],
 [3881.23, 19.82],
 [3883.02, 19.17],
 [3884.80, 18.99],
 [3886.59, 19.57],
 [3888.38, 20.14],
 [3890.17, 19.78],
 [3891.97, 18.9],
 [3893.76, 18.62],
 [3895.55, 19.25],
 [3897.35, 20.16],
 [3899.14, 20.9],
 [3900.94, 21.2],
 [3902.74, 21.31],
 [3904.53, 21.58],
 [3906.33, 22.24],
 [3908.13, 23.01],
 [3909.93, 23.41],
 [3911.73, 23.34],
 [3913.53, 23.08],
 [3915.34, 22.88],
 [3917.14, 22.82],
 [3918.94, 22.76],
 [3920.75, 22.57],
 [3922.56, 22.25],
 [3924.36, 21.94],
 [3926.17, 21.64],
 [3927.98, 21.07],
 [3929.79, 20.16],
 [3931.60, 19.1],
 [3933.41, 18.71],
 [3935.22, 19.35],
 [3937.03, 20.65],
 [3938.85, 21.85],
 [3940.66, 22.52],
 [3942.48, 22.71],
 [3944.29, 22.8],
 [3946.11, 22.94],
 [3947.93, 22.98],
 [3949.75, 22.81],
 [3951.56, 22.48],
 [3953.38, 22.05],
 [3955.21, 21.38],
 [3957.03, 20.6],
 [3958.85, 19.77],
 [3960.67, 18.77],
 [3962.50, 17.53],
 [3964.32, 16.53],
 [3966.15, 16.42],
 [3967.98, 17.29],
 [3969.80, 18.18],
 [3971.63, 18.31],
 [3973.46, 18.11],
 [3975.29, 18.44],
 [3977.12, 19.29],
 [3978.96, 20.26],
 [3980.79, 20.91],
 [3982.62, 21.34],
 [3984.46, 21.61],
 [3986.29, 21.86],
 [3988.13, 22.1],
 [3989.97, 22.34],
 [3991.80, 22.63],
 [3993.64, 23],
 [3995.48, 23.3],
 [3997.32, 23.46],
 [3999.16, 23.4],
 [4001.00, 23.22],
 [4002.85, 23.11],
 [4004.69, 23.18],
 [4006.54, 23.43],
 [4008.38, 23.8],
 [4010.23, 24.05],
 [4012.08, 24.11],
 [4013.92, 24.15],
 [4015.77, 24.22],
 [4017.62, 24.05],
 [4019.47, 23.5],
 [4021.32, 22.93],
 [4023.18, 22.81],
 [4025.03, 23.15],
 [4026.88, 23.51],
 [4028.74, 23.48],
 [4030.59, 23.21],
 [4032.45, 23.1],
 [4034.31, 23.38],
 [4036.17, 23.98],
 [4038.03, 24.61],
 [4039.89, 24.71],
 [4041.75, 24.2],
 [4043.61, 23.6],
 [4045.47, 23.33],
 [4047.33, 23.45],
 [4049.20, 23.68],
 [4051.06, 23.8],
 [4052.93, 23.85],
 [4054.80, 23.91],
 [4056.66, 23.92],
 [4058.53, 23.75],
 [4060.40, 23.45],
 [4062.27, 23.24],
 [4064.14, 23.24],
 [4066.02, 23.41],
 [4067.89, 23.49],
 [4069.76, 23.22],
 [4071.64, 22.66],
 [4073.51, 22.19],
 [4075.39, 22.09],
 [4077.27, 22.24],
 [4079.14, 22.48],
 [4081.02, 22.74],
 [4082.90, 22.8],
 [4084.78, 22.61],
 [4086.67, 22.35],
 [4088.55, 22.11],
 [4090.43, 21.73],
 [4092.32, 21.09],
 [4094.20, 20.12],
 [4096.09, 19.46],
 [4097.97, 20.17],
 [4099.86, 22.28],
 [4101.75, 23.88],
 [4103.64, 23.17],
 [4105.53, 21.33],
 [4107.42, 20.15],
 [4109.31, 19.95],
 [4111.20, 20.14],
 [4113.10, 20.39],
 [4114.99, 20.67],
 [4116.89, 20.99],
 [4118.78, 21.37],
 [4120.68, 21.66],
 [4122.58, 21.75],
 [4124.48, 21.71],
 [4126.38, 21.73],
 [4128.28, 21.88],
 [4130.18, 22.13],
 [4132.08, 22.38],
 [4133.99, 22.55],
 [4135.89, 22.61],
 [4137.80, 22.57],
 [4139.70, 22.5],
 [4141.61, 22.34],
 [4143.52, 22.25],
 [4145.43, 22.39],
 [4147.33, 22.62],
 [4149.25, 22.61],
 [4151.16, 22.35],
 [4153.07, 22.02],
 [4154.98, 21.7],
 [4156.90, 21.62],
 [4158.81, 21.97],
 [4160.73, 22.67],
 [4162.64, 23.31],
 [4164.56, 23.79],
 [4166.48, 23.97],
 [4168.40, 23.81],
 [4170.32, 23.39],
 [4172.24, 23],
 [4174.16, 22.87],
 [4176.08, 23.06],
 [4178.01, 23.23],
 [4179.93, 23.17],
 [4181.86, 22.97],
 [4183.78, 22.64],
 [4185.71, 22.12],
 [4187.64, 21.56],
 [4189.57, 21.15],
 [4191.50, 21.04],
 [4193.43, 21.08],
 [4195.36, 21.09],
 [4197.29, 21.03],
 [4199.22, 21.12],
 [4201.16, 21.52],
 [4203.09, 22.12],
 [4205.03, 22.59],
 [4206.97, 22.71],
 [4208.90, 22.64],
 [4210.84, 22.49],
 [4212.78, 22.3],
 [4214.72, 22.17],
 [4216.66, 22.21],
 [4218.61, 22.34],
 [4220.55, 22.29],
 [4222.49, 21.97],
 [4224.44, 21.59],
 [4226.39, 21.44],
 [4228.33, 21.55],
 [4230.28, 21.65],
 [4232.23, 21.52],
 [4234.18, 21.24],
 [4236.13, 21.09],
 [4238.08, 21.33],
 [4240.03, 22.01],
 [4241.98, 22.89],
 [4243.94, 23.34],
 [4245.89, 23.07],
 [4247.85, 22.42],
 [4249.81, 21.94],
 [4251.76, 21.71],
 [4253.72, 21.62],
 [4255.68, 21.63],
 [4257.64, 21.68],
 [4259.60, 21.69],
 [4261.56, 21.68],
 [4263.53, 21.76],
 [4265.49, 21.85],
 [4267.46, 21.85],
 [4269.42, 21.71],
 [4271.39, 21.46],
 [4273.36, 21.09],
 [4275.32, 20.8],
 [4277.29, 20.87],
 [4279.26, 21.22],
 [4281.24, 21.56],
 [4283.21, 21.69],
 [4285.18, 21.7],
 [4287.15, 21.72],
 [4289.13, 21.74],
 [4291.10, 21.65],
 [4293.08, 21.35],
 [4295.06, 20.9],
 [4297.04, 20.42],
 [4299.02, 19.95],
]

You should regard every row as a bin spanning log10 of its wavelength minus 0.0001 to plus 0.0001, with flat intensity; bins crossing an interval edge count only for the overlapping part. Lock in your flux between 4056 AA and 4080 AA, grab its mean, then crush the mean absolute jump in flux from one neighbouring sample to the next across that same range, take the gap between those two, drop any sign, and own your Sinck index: 22.8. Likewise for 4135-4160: 22.1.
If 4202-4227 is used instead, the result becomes 22.0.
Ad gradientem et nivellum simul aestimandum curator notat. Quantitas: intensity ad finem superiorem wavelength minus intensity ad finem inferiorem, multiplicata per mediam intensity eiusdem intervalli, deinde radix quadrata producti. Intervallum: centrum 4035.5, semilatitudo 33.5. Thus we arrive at 3.0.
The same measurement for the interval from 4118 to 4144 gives 4.4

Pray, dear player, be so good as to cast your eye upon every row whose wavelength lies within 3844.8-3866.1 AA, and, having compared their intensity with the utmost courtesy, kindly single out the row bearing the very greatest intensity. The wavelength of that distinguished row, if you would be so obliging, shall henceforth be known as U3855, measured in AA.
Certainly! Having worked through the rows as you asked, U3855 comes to 3865.17 AA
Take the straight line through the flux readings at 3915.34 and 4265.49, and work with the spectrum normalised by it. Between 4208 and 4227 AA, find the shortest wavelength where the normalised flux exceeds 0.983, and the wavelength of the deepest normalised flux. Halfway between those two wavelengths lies 4217.6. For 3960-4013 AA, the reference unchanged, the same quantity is 3978.1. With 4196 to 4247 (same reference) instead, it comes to 4200.2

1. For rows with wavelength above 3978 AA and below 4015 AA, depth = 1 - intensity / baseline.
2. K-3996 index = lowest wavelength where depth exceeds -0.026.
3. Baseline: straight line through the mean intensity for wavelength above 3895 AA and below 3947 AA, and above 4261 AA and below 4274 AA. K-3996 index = 3978.96 AA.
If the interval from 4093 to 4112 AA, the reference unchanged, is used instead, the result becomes 4094.20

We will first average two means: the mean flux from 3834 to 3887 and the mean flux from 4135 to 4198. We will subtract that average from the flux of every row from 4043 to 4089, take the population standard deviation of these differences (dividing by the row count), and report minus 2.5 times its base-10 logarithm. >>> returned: 0.5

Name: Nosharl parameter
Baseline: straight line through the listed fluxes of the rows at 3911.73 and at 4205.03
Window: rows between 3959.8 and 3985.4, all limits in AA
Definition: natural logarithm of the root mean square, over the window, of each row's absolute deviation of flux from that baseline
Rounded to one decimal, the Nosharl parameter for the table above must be 1.5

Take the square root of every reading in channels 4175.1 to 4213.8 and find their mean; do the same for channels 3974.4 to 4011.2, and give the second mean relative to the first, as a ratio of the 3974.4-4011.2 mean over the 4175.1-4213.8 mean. 1.00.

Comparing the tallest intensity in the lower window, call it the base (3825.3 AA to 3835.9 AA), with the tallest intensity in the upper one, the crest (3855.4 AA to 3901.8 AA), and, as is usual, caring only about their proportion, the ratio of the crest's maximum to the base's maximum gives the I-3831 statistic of 1.36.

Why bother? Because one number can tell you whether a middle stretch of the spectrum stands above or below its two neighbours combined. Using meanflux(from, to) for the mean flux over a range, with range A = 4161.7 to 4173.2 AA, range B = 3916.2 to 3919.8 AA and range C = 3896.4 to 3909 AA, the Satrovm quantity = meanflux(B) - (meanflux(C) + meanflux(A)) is -22.2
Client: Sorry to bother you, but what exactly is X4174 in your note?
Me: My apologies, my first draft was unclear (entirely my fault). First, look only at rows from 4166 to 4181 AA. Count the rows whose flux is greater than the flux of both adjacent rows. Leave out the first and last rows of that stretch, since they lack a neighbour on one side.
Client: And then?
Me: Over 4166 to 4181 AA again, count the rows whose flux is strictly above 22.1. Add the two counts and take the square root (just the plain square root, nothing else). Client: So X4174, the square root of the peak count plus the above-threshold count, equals 3.0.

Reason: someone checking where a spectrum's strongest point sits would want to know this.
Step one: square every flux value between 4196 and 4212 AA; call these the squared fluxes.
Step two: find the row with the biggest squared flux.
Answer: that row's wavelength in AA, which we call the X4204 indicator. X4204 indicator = 4206.97 AA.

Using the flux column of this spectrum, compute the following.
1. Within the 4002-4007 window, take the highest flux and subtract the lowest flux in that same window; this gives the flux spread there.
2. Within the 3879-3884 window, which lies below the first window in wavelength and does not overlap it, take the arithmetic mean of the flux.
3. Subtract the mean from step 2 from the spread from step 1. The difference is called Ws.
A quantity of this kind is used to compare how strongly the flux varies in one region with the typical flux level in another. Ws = -19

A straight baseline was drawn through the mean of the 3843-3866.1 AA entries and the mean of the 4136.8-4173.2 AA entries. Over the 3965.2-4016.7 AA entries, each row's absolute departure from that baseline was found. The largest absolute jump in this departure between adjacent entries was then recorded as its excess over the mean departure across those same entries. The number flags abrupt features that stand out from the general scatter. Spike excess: -0.9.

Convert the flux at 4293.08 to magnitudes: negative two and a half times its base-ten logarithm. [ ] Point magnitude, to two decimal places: -3.32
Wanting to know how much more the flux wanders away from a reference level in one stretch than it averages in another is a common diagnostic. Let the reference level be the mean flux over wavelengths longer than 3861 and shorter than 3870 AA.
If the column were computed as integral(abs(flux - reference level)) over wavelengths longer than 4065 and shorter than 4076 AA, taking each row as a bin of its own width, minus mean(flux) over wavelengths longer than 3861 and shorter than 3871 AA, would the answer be 4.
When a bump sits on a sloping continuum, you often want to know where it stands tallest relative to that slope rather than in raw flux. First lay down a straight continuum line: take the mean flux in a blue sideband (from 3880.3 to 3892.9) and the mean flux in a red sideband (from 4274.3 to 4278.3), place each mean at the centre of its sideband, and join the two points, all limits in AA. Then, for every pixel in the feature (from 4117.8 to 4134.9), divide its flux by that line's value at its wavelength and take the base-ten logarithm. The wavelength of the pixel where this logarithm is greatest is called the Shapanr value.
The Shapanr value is 4133.99 AA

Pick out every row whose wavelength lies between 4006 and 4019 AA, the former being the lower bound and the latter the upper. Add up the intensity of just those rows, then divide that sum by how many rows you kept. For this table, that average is 24.0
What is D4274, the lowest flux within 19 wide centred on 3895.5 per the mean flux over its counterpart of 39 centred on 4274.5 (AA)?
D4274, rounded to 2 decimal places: 0.86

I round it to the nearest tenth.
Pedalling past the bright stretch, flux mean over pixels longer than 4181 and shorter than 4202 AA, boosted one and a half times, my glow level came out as 32.4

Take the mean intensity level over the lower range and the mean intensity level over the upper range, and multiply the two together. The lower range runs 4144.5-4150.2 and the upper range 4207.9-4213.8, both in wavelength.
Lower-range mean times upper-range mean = 507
